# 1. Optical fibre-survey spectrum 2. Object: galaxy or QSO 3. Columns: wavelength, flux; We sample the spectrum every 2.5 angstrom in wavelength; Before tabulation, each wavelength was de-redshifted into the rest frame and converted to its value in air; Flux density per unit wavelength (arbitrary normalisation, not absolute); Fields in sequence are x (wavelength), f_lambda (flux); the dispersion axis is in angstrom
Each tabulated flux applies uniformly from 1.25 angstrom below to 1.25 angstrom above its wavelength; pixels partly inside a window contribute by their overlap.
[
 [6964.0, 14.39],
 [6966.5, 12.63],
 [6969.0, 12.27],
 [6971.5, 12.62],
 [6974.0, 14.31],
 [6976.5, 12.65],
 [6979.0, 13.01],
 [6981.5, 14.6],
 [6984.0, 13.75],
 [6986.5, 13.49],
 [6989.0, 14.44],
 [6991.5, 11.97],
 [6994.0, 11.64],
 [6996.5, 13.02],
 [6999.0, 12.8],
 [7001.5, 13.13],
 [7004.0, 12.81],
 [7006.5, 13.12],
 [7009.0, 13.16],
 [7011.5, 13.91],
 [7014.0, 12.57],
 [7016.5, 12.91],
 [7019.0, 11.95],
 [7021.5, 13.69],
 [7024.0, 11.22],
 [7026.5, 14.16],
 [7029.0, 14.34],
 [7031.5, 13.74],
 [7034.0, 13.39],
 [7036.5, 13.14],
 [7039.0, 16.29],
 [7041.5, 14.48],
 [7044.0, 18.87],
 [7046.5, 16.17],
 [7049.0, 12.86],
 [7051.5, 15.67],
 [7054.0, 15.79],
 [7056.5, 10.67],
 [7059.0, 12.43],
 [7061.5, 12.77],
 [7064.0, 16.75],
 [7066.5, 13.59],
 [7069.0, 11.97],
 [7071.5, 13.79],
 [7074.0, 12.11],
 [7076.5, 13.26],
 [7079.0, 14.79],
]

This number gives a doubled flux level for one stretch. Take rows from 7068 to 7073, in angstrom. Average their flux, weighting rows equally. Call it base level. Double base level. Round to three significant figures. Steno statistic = 25.8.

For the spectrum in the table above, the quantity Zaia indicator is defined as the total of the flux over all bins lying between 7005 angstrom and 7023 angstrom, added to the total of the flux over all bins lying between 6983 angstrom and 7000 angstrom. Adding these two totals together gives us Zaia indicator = 182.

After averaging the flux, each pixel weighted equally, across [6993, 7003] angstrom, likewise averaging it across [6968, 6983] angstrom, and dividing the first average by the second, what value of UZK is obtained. 0.955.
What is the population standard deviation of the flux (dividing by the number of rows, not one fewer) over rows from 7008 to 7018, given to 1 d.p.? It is 0.5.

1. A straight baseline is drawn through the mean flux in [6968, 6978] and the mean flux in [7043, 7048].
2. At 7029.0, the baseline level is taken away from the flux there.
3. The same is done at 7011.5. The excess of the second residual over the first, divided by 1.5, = 0.4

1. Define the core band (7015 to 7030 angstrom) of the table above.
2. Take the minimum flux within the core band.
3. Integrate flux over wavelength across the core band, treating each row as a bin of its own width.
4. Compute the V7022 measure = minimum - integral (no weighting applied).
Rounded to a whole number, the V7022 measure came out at -184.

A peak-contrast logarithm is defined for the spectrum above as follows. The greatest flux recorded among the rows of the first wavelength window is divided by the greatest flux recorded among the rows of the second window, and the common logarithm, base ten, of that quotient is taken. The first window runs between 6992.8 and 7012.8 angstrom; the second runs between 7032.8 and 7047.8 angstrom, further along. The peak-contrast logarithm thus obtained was -0.13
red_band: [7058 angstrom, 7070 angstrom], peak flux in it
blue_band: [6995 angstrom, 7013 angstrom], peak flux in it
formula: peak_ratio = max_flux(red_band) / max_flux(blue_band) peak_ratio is 1.20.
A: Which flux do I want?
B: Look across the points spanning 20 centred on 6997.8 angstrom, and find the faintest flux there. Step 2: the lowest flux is 11.64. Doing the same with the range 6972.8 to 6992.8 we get 11.97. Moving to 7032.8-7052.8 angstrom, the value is 12.86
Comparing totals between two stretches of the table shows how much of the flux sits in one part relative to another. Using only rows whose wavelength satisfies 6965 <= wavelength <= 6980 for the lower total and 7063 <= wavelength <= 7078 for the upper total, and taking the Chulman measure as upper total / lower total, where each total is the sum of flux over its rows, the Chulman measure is 1.05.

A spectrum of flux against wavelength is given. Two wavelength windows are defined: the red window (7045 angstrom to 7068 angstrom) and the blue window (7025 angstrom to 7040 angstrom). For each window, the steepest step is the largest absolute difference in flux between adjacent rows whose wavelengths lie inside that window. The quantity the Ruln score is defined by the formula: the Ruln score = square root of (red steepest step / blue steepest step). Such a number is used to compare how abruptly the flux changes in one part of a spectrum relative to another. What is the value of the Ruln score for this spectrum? 1.3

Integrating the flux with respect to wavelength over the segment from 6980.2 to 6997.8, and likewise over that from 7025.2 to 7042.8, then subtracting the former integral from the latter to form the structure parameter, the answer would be 17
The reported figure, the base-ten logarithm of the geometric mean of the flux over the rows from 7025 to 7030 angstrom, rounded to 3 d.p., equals 1.154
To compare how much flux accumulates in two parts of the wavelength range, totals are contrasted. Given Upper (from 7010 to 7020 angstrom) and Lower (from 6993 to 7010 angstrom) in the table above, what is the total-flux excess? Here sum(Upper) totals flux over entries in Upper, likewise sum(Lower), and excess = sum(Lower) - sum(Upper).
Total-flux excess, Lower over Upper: 38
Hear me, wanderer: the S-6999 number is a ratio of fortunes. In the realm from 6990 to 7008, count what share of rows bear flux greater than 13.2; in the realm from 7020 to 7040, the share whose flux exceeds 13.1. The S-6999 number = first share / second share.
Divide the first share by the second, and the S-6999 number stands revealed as 0.00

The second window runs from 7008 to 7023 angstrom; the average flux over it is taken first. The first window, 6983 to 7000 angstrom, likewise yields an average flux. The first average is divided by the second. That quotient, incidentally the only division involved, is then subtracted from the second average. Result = 12.0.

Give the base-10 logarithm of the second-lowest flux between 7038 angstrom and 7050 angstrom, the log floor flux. 1.16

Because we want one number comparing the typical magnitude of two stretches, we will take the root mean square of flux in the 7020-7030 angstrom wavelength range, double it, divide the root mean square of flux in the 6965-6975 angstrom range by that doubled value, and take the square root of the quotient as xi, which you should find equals 0.696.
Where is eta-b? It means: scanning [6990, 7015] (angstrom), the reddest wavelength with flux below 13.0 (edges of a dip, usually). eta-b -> 7014.0 angstrom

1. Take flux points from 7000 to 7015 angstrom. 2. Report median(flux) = 13.1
